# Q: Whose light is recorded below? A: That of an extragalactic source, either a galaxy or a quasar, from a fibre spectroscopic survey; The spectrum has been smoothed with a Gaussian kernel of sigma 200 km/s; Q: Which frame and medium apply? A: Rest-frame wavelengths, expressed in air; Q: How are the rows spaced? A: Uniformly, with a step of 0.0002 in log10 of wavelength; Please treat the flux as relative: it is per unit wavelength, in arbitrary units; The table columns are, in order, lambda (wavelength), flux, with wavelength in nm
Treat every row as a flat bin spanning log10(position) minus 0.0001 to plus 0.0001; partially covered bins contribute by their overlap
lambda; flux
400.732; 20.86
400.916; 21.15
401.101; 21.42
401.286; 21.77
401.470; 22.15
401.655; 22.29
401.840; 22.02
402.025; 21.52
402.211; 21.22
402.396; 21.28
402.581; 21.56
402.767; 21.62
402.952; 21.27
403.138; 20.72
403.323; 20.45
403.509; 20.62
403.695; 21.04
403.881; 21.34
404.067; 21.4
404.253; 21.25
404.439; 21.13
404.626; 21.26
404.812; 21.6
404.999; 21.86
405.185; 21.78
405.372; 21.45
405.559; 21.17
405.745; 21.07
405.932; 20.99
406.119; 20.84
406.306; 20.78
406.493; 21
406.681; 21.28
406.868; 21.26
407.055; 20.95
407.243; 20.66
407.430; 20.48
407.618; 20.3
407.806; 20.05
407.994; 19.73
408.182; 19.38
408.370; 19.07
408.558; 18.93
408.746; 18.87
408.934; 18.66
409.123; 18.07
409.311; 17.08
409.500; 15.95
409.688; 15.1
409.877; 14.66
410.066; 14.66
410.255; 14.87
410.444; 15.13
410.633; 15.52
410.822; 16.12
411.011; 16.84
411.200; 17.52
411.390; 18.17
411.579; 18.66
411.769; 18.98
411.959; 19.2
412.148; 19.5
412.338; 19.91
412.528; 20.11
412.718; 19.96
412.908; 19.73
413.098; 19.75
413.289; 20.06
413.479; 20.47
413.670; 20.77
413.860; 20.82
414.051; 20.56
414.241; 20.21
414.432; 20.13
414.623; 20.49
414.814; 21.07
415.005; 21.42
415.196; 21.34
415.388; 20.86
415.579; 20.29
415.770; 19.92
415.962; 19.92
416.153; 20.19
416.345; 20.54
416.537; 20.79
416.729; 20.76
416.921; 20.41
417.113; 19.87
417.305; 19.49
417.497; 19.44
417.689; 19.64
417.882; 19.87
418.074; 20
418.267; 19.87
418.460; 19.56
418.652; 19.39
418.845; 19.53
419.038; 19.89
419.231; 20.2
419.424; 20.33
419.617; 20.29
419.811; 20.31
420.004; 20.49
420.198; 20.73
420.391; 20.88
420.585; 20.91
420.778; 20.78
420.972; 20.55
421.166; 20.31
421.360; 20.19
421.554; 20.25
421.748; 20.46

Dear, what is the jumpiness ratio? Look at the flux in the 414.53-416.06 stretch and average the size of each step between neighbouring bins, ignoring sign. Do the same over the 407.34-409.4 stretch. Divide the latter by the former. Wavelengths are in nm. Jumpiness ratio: 1.0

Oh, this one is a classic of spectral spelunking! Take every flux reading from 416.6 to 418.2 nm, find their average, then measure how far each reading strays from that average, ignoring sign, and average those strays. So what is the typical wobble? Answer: 0.34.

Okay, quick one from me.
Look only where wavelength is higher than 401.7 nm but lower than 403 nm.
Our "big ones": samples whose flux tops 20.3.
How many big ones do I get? 7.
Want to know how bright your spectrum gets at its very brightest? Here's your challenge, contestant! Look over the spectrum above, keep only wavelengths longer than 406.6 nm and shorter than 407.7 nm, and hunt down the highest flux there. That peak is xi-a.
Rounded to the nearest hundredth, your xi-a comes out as 21.28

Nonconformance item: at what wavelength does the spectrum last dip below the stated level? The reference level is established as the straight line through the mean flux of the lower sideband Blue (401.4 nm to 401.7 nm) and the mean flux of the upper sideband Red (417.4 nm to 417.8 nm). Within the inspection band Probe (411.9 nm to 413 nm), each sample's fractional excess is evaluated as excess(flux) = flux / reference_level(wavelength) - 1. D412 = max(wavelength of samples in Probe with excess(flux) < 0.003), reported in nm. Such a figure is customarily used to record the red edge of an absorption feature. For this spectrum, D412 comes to 412.908 nm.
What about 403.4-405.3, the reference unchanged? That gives 404.812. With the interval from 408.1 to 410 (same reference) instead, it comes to 409.877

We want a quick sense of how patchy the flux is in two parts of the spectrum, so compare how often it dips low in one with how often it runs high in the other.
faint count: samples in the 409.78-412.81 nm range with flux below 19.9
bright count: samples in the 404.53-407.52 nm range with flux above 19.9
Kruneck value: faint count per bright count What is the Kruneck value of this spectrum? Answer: 0.81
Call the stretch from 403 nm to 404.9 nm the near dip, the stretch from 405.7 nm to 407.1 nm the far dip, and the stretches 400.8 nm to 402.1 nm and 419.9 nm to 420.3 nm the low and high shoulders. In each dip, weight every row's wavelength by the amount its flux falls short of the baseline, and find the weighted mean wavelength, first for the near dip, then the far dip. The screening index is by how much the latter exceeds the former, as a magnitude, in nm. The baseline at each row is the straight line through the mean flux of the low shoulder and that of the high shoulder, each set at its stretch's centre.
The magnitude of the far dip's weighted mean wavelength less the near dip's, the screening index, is 2.68 nm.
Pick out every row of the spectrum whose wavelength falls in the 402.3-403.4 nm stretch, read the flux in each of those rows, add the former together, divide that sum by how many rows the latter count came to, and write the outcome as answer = 21.2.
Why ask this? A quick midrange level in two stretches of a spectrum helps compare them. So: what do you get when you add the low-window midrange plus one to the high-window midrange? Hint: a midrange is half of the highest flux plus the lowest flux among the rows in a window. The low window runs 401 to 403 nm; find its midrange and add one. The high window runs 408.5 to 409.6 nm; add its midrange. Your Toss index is 40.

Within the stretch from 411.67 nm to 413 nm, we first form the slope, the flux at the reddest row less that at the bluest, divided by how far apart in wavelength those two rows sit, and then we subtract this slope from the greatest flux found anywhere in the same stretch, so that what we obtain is 19.5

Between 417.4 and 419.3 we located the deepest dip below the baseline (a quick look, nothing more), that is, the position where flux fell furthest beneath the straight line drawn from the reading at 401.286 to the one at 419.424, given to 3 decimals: 417.497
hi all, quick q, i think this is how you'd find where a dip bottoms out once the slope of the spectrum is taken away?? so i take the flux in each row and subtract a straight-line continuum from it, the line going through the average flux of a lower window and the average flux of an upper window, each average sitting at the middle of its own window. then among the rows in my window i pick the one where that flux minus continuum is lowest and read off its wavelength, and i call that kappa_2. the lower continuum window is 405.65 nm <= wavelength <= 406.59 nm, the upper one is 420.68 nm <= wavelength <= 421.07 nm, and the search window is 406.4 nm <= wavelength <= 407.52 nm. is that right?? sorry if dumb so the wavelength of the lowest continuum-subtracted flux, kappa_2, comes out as 407.430 nm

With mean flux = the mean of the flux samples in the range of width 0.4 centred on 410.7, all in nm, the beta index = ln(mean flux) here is 2.76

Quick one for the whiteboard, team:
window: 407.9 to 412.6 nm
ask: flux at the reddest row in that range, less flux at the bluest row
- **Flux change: 0.38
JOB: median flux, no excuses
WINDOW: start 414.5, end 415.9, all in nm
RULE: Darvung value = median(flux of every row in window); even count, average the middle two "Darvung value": 20.9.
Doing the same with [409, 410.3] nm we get 15.1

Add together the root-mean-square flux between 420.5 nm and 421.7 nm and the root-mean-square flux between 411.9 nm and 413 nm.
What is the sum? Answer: 40.2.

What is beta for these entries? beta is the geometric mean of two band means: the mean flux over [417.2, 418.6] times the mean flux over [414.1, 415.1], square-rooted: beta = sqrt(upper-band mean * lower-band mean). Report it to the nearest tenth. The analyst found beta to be 20.2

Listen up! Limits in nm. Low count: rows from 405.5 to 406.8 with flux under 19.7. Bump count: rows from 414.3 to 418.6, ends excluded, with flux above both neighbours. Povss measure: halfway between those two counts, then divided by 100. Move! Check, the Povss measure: 0.015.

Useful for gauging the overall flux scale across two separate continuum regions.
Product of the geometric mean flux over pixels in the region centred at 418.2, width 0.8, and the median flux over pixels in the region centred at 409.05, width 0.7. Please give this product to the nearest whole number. 364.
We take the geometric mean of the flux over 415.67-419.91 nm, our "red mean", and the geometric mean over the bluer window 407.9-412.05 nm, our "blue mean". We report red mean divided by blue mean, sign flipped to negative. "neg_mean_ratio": -1.16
